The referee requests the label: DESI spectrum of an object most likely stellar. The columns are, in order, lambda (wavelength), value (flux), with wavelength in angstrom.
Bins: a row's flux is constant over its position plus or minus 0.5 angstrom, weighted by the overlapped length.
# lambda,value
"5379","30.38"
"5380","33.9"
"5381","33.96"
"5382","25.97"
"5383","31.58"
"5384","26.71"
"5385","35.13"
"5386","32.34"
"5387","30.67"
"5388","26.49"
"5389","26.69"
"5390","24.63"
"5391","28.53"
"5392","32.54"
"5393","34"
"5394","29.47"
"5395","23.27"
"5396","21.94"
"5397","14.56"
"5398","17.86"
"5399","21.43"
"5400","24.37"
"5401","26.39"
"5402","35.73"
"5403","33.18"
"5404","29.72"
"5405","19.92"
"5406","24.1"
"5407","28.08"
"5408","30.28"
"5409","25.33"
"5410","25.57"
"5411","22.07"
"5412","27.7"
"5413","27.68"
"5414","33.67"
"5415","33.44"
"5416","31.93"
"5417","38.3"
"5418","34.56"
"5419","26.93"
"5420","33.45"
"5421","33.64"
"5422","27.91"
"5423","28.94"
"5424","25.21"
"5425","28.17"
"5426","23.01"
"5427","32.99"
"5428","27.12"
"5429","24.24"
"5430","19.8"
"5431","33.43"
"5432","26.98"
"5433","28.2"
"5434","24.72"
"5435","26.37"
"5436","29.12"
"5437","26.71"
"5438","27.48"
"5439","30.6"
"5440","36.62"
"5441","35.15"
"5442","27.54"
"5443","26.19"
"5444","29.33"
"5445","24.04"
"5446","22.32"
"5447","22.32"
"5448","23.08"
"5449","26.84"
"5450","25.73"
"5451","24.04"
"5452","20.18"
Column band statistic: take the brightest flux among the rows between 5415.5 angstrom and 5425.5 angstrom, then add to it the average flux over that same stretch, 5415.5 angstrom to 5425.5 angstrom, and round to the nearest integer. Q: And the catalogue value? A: 69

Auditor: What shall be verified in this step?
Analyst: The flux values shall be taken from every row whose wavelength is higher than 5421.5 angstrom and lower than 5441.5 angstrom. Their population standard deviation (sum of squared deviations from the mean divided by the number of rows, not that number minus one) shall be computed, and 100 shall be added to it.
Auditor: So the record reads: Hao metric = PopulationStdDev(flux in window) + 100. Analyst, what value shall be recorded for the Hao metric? 104.0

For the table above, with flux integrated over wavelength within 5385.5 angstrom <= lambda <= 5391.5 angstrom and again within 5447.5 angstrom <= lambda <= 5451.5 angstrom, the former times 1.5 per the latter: 2.5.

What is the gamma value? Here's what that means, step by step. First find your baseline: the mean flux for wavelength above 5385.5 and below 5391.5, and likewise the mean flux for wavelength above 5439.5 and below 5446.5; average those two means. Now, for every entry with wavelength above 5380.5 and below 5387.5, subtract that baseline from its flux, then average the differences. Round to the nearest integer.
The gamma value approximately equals 2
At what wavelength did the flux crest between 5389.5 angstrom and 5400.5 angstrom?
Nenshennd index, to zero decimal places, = 5393 angstrom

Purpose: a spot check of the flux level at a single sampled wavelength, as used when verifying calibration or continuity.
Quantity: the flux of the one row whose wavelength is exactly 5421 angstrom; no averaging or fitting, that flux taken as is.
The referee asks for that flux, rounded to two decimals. 33.64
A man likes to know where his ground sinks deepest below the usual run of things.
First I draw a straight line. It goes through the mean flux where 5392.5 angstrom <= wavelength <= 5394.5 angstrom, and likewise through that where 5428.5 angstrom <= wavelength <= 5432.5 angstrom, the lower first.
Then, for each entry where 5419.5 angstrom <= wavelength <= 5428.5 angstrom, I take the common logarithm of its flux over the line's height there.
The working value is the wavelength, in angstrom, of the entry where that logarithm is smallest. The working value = 5426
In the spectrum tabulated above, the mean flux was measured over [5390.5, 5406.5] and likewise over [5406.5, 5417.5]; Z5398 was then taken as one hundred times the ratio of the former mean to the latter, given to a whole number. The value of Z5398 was 88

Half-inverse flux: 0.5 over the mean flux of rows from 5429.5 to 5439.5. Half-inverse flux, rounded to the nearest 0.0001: 0.0183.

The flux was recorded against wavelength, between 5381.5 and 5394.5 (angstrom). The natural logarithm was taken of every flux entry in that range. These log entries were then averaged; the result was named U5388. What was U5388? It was 3.38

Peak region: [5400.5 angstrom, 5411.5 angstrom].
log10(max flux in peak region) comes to 1.55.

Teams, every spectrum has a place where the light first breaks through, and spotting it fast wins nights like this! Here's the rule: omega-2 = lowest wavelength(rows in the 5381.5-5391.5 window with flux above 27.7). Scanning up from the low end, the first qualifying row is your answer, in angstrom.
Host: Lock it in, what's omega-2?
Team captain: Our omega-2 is 5383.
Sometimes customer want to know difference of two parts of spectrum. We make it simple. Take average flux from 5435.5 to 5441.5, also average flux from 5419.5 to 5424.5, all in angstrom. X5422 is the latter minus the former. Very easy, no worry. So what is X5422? -1.1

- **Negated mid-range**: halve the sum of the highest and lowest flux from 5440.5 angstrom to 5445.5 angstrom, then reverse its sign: -30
